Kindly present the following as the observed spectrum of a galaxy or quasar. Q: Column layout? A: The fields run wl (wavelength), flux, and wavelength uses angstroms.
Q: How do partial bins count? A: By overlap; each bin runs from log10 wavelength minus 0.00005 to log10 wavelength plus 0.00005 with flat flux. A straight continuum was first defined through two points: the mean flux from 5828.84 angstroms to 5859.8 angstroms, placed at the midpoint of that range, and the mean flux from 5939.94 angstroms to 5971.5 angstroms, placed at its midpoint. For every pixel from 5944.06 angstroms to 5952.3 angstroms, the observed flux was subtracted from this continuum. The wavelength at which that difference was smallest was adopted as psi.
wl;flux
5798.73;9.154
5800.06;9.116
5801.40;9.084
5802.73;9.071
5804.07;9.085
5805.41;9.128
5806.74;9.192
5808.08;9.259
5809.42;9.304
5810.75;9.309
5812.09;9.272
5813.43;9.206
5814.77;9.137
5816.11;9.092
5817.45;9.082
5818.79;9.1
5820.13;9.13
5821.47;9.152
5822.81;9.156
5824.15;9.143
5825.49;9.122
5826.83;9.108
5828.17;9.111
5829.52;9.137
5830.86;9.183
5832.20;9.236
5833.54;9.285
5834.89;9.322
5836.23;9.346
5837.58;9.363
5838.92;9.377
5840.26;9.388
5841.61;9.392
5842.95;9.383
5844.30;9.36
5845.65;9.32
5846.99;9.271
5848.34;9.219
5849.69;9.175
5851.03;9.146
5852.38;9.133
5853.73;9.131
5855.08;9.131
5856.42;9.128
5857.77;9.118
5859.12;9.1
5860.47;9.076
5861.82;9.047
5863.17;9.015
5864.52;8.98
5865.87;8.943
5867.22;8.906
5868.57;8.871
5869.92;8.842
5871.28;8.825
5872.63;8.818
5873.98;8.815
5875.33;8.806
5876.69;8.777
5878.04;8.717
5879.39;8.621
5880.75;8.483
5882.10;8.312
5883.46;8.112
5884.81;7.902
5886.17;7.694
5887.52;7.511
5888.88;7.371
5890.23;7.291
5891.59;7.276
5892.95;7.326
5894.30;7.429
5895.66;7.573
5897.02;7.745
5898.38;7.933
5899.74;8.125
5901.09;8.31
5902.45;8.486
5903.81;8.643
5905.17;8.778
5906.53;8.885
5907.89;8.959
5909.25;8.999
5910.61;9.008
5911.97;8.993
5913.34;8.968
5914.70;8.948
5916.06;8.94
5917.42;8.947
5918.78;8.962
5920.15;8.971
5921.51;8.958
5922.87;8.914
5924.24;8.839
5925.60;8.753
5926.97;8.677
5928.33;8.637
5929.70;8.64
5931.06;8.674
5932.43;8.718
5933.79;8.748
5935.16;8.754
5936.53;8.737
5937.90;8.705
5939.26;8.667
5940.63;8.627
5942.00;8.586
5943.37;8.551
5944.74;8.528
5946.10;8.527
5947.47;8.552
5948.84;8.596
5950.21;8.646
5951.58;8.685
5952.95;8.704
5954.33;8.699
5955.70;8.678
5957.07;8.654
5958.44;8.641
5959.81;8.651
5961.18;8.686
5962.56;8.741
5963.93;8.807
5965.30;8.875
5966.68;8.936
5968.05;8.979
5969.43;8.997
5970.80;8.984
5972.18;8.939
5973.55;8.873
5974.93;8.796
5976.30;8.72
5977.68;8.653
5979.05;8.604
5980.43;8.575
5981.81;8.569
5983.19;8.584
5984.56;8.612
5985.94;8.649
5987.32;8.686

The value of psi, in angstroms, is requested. 5951.58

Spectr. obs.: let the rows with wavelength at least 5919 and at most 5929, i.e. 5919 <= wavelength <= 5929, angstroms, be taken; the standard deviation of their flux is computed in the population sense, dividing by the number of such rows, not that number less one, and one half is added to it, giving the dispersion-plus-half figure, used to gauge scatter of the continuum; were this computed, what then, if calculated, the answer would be 0.63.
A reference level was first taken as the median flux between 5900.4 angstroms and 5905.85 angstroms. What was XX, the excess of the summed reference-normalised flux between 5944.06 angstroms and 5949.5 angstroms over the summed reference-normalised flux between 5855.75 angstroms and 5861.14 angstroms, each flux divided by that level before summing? -0.26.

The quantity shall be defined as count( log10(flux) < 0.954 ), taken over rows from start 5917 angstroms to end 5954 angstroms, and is 27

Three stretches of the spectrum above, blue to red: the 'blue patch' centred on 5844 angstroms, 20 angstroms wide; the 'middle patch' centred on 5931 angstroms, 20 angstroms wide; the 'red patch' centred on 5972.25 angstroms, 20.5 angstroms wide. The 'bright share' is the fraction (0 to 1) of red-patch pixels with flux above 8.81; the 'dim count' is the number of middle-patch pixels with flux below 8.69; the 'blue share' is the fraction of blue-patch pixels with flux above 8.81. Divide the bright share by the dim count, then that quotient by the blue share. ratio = 0.078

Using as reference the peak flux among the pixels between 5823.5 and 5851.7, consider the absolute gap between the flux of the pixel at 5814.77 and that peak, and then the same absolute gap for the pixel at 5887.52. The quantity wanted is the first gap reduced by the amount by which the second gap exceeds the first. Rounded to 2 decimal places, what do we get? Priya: -1.37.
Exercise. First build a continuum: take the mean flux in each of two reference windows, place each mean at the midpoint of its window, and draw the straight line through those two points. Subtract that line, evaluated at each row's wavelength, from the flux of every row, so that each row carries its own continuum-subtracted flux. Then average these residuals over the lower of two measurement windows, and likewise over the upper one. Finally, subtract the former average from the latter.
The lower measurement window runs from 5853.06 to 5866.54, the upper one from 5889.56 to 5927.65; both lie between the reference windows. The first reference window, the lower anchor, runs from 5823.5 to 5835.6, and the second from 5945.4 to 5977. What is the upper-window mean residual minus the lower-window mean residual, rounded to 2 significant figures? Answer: -0.42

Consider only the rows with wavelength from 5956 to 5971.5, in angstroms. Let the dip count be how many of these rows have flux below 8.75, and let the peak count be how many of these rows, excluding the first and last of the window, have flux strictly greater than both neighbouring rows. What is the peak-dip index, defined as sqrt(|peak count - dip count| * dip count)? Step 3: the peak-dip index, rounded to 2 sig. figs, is 4.5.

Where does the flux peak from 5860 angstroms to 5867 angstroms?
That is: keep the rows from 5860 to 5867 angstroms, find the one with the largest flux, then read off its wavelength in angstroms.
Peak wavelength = 5860.47 angstroms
